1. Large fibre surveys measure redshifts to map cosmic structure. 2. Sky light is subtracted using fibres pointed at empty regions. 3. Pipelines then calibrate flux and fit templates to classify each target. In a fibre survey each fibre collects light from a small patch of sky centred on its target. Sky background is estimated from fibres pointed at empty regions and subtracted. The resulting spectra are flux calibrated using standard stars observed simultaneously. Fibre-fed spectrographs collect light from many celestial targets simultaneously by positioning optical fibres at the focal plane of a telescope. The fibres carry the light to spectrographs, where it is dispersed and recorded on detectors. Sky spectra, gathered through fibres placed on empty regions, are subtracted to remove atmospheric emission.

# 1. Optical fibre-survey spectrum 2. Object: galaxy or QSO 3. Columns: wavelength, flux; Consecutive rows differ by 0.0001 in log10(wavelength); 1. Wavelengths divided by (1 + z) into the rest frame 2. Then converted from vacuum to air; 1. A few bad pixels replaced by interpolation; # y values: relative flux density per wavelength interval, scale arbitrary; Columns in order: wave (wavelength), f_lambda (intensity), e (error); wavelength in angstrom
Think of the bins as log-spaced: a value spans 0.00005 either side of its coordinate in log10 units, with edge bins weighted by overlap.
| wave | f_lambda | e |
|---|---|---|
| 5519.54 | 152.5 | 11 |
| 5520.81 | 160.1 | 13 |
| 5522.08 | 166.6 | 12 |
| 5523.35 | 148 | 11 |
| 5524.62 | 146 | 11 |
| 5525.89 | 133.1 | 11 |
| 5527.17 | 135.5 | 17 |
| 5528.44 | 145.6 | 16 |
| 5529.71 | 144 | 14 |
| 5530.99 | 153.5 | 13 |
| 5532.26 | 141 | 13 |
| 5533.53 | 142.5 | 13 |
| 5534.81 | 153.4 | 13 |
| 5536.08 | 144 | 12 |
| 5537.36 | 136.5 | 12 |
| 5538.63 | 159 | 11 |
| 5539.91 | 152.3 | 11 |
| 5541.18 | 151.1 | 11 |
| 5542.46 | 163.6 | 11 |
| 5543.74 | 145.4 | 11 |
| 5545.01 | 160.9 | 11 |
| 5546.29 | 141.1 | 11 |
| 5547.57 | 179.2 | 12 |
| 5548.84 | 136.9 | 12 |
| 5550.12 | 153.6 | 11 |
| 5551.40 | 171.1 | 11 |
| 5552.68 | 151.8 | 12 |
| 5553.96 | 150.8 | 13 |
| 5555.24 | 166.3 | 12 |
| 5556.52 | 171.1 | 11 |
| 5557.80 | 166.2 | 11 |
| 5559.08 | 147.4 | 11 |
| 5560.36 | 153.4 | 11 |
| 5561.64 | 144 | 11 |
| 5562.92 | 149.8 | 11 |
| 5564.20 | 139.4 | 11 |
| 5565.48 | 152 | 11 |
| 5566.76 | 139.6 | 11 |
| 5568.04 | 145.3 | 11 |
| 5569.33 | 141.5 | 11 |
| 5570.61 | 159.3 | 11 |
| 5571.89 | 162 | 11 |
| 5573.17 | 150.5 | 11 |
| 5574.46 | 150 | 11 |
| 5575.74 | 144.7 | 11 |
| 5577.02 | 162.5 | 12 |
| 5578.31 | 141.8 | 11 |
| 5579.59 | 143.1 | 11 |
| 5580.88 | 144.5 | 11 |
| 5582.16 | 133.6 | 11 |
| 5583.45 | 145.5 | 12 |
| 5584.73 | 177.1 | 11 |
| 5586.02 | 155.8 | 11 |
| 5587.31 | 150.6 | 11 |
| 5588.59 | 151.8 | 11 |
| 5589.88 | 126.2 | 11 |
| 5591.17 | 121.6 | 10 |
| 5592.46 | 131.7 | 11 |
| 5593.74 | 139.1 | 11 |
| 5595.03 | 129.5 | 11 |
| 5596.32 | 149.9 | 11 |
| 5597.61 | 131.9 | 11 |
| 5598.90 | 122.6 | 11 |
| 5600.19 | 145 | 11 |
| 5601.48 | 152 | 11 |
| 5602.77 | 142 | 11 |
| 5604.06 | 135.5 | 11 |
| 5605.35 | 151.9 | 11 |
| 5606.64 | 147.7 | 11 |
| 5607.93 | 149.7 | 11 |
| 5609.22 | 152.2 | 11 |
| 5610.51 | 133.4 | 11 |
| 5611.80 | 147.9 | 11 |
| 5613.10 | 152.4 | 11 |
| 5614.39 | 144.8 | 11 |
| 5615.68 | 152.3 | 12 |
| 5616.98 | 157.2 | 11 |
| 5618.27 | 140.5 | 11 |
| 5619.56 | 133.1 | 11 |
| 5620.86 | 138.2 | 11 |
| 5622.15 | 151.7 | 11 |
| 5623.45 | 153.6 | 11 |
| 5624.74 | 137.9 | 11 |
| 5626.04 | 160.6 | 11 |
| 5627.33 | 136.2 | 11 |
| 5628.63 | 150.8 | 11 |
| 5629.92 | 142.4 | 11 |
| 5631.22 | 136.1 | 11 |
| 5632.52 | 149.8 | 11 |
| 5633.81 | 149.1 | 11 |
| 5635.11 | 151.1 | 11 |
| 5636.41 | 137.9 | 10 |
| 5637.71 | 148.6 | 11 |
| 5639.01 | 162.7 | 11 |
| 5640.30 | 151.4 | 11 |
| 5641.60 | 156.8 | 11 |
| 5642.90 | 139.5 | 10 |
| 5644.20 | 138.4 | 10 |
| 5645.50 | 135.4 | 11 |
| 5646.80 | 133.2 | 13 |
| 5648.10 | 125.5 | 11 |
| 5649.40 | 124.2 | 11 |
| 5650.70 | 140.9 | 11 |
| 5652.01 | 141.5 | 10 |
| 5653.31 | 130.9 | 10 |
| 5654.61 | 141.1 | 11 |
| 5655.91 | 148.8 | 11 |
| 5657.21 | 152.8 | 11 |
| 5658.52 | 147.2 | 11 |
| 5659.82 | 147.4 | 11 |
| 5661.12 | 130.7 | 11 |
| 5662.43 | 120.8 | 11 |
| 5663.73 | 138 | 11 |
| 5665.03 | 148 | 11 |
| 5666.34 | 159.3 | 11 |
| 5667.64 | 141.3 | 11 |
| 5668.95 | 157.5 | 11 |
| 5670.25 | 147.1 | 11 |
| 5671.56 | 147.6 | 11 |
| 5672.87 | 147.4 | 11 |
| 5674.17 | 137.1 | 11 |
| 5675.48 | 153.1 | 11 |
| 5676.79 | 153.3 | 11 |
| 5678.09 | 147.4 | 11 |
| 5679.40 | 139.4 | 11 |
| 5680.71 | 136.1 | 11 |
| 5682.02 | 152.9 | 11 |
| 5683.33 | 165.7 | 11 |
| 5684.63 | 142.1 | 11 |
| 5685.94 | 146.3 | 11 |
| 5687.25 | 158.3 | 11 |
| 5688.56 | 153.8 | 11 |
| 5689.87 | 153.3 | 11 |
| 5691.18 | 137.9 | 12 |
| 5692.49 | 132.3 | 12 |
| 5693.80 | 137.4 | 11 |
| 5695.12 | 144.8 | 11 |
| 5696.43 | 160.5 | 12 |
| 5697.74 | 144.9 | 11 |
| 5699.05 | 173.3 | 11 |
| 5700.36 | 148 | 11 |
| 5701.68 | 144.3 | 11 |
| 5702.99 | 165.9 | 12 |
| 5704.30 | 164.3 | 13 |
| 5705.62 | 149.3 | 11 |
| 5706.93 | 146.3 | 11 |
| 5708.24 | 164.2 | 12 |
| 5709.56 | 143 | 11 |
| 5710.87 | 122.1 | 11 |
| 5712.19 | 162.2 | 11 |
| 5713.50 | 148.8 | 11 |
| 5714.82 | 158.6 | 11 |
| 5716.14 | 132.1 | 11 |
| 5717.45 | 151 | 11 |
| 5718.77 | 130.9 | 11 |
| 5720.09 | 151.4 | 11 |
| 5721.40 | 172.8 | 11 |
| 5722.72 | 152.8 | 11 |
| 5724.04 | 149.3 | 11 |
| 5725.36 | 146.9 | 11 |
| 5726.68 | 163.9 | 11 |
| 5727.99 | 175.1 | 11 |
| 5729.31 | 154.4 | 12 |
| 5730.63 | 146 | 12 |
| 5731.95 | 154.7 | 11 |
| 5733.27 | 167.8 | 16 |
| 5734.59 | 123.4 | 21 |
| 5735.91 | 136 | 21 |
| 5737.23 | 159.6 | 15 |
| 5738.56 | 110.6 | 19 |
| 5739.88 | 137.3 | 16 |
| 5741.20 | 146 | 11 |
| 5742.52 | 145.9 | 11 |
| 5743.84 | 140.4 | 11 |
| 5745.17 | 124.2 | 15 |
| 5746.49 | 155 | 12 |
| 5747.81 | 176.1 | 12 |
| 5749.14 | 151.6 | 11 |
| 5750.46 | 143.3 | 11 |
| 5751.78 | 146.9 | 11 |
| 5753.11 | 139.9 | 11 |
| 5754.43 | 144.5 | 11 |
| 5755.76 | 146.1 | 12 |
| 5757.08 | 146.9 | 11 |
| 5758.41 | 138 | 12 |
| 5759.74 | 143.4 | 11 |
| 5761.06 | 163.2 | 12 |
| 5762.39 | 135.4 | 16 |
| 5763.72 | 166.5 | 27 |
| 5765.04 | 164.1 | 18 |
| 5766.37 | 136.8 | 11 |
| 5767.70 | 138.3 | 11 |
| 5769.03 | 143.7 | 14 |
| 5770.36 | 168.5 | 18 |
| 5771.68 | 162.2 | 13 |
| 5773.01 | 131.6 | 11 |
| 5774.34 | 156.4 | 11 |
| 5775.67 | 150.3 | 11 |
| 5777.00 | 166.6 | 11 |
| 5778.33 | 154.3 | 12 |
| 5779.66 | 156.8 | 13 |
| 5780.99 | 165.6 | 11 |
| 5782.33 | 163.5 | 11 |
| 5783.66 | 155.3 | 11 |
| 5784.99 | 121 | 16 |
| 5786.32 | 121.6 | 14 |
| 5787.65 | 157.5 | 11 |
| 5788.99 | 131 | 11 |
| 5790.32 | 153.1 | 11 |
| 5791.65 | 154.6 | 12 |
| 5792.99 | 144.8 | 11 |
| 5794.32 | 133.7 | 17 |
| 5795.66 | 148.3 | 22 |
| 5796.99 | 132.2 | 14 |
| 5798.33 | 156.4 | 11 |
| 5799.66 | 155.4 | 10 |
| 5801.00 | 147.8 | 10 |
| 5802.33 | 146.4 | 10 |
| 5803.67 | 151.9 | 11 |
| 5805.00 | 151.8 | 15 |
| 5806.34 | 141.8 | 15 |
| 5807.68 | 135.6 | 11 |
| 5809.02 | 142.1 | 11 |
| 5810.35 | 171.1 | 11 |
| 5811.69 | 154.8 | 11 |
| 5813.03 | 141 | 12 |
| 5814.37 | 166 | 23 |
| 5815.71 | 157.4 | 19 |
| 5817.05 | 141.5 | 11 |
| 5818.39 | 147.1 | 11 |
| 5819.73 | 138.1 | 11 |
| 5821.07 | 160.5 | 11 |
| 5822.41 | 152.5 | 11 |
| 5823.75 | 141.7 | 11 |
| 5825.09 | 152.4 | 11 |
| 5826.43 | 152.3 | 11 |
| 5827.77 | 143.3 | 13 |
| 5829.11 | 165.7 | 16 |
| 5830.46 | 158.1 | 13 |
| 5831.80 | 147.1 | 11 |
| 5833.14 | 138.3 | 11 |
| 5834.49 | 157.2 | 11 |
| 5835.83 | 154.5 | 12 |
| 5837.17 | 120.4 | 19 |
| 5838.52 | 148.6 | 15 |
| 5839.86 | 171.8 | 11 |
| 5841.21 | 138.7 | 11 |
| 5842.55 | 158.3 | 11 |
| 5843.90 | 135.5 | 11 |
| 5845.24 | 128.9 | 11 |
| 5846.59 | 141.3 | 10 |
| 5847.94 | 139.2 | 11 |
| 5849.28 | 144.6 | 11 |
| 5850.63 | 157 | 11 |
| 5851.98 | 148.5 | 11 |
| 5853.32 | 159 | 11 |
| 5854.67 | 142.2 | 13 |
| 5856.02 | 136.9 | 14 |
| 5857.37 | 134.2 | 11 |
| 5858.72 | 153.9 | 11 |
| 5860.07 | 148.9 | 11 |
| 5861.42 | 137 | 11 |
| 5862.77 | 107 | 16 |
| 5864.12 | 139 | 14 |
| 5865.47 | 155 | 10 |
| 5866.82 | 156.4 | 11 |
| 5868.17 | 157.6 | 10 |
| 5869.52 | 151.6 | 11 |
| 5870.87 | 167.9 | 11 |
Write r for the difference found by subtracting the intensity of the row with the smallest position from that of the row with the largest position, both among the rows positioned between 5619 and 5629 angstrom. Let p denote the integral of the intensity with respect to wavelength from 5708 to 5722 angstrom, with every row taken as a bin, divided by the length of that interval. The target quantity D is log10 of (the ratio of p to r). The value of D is 0.92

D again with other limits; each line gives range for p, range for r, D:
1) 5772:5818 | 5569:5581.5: 1.70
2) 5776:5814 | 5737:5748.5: 0.95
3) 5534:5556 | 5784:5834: 0.95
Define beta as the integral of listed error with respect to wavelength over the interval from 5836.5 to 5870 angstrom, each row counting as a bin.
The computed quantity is 398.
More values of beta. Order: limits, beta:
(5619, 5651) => 351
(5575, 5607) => 353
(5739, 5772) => 436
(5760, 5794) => 447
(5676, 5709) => 372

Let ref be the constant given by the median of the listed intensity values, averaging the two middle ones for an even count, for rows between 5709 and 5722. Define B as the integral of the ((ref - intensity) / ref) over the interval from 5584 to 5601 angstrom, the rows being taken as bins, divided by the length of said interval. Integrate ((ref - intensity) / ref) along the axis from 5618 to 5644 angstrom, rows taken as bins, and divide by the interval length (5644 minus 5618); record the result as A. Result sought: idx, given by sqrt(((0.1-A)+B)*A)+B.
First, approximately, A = 0.02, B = 0.059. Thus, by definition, 0.12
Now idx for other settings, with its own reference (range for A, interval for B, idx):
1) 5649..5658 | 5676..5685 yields 0.06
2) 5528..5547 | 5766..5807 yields 0.03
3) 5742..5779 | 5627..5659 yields 0.07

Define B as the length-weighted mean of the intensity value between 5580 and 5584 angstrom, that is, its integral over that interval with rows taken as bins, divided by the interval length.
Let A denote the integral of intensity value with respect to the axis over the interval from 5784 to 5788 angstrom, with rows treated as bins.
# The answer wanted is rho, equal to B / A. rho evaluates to 0.264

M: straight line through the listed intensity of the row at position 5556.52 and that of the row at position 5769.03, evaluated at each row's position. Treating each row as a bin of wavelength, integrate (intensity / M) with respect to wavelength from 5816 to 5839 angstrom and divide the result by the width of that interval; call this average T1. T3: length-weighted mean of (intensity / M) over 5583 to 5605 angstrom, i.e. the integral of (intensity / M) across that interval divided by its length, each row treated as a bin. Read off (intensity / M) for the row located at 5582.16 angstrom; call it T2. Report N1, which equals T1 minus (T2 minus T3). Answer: 1.15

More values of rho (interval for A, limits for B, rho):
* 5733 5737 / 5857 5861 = 0.257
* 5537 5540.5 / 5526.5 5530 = 0.269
